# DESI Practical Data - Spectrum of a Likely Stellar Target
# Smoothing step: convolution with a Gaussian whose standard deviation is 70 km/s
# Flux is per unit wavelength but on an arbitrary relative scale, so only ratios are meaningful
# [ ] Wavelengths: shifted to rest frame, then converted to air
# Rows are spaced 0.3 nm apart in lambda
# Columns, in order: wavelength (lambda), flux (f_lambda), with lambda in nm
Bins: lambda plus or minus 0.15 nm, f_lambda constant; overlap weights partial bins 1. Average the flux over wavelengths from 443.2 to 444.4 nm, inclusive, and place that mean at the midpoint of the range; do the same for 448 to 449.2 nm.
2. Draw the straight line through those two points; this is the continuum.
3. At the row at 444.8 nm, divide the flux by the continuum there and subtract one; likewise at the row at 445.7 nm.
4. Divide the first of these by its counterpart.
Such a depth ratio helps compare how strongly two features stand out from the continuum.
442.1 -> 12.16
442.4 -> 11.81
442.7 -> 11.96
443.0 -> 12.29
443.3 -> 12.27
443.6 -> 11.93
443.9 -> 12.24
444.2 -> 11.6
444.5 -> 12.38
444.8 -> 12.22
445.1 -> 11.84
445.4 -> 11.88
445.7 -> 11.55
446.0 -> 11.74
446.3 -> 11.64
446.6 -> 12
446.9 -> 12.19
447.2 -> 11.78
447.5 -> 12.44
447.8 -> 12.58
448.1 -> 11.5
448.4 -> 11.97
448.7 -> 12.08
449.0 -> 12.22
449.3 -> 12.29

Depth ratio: -0.5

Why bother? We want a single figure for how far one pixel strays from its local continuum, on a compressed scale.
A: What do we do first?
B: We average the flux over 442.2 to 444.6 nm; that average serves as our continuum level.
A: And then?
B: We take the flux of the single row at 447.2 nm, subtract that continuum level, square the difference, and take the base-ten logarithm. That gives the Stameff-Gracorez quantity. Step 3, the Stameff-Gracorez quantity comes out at -1.1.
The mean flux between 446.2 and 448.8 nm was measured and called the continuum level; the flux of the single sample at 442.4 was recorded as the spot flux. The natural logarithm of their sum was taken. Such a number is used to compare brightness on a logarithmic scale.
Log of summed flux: 3.17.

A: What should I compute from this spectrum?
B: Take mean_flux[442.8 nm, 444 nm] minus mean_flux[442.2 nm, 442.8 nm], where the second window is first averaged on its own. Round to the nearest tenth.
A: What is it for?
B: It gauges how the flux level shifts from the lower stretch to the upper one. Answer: 0.3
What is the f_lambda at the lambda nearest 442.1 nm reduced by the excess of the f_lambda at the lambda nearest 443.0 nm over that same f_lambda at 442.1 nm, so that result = 12.0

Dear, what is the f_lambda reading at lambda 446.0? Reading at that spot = 11.74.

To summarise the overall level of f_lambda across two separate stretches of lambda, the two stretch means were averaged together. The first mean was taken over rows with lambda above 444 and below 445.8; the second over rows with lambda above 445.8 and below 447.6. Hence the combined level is 11.9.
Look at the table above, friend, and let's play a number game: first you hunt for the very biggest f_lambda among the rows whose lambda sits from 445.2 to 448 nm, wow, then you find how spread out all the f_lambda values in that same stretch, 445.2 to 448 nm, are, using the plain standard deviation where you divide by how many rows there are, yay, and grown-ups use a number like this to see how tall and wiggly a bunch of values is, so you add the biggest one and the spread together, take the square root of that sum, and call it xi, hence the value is 3.594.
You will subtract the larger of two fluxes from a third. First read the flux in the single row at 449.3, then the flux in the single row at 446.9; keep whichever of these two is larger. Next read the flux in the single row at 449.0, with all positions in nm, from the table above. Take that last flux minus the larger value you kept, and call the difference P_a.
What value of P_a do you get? -0.1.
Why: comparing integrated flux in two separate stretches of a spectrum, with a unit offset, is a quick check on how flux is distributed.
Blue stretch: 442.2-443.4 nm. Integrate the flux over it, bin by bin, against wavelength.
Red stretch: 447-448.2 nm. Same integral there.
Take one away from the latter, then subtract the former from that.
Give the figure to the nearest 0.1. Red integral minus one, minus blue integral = -1.0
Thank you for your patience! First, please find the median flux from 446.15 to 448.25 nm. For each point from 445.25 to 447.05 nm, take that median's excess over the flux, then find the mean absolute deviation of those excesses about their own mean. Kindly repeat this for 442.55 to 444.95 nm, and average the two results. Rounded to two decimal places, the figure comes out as 0.20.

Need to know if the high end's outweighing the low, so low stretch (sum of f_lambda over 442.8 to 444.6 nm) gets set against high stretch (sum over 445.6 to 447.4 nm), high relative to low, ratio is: 0.98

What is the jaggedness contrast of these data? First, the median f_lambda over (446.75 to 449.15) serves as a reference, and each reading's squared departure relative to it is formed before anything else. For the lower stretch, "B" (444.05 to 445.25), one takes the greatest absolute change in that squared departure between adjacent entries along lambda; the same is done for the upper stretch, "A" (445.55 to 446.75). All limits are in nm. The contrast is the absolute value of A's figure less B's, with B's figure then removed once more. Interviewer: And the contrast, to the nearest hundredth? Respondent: -0.23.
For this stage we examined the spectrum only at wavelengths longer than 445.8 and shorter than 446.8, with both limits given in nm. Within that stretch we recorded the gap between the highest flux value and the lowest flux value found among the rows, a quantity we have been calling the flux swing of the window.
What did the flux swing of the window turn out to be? 0.36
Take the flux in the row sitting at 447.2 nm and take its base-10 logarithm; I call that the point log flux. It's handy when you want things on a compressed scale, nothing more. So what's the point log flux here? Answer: 1.07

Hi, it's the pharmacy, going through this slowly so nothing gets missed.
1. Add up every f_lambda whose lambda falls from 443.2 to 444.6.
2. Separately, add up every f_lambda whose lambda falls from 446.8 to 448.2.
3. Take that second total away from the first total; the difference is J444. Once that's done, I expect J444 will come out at -0.1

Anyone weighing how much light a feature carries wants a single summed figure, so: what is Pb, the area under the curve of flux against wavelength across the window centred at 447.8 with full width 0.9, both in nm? 11.0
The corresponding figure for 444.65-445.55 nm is 10.8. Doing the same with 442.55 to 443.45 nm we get 11.0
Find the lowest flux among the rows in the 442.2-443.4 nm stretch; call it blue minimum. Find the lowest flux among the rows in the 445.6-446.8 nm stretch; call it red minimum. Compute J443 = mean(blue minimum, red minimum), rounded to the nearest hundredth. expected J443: 11.68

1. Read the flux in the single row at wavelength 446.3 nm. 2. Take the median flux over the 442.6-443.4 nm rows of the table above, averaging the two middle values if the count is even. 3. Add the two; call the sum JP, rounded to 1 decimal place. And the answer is 23.9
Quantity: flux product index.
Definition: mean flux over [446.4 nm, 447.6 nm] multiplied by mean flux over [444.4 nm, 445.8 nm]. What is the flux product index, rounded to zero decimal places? 145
